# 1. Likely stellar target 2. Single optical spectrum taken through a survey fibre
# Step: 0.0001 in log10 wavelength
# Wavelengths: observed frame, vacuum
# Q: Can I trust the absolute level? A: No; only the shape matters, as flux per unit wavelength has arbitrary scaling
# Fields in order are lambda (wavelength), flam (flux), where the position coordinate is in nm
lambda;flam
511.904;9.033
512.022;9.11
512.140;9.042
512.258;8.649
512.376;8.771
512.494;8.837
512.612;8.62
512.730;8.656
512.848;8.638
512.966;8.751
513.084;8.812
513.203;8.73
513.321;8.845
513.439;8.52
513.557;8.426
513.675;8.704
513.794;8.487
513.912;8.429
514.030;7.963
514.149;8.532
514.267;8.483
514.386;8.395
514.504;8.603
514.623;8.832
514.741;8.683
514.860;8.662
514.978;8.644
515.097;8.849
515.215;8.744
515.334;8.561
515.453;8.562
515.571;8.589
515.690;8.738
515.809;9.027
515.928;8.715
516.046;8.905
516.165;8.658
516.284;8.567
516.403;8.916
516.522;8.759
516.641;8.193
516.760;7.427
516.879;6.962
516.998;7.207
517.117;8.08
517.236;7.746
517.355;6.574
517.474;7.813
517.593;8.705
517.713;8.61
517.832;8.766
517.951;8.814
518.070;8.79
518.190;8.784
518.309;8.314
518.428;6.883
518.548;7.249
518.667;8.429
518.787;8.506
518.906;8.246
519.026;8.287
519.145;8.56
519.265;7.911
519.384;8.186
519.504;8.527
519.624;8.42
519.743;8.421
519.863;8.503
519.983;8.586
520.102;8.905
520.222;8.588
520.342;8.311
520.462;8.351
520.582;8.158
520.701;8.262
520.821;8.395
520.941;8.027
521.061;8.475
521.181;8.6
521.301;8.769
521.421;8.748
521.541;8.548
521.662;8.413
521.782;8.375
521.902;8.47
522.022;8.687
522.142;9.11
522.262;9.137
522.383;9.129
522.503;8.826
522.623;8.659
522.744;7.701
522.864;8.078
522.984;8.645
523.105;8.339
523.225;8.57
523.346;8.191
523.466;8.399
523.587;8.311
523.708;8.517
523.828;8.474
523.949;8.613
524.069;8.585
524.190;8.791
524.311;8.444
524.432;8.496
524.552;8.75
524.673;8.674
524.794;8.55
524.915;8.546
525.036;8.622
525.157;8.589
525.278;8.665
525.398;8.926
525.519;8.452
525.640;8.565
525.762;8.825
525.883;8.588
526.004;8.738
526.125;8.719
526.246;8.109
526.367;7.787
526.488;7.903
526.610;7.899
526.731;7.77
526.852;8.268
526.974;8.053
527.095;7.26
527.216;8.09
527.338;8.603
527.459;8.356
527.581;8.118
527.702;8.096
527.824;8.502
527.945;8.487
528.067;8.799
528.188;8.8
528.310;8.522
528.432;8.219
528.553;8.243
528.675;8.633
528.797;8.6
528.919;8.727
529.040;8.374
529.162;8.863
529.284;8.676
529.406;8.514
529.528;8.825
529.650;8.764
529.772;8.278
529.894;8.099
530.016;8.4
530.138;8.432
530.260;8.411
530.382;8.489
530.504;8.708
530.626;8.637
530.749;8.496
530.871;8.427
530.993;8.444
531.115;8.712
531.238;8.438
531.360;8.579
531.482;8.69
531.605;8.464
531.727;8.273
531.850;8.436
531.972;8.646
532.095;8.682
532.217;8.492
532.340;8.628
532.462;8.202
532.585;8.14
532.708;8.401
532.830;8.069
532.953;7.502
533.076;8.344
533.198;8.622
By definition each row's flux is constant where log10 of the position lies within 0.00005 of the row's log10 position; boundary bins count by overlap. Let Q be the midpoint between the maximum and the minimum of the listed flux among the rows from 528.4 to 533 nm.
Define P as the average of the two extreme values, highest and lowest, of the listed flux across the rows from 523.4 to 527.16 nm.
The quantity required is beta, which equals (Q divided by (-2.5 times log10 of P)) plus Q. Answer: 4.58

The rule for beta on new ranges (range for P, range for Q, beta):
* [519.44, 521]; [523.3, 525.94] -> 4.87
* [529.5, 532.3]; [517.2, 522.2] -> 4.46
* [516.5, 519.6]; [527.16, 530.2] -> 4.65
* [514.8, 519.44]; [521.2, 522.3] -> 4.83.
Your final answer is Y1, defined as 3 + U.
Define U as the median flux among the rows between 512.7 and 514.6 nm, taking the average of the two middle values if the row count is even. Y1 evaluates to 11.6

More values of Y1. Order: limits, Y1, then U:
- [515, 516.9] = 11.7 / 8.69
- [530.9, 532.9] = 11.5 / 8.45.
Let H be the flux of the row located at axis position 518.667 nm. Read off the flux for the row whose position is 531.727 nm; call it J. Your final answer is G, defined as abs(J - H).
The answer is 0.16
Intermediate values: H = 8.429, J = 8.273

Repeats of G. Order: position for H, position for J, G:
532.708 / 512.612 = 0.22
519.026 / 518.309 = 0.03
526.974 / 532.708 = 0.35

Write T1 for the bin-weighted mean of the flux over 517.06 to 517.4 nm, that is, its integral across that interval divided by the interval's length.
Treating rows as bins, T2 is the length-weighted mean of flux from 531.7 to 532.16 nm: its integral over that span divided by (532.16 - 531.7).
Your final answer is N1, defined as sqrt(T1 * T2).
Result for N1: 8.00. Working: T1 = 7.505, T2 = 8.53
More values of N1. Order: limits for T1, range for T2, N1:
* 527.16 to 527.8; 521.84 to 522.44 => 8.58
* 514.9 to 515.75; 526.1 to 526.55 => 8.37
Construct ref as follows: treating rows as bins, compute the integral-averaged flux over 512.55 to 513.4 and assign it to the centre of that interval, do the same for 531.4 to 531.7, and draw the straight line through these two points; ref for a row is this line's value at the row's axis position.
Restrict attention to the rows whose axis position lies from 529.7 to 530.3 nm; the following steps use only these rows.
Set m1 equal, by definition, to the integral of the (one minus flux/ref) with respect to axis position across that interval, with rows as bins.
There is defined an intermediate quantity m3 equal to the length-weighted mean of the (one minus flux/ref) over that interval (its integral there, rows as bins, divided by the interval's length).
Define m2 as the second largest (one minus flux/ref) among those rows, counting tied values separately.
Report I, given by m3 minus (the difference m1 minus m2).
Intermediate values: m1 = 0.016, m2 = 0.033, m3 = 0.027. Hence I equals 0.044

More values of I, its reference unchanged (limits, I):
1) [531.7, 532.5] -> 0.033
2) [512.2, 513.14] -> 0.009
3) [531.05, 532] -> 0.013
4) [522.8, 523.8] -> 0.050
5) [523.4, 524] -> 0.033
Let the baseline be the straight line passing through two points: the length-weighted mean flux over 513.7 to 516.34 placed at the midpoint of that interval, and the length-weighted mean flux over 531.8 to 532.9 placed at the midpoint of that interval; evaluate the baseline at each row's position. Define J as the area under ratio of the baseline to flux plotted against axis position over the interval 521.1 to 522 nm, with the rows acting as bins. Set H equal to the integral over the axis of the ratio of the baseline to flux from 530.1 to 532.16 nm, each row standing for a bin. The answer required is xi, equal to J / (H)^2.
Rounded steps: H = 2.0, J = 0.90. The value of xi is 0.2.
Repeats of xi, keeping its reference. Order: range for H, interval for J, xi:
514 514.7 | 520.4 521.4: 2.0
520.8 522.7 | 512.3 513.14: 0.2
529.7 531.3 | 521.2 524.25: 1.2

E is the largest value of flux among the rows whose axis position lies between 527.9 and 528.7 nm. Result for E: 8.8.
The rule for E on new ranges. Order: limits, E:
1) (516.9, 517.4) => 8.08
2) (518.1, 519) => 8.784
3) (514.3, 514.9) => 8.832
